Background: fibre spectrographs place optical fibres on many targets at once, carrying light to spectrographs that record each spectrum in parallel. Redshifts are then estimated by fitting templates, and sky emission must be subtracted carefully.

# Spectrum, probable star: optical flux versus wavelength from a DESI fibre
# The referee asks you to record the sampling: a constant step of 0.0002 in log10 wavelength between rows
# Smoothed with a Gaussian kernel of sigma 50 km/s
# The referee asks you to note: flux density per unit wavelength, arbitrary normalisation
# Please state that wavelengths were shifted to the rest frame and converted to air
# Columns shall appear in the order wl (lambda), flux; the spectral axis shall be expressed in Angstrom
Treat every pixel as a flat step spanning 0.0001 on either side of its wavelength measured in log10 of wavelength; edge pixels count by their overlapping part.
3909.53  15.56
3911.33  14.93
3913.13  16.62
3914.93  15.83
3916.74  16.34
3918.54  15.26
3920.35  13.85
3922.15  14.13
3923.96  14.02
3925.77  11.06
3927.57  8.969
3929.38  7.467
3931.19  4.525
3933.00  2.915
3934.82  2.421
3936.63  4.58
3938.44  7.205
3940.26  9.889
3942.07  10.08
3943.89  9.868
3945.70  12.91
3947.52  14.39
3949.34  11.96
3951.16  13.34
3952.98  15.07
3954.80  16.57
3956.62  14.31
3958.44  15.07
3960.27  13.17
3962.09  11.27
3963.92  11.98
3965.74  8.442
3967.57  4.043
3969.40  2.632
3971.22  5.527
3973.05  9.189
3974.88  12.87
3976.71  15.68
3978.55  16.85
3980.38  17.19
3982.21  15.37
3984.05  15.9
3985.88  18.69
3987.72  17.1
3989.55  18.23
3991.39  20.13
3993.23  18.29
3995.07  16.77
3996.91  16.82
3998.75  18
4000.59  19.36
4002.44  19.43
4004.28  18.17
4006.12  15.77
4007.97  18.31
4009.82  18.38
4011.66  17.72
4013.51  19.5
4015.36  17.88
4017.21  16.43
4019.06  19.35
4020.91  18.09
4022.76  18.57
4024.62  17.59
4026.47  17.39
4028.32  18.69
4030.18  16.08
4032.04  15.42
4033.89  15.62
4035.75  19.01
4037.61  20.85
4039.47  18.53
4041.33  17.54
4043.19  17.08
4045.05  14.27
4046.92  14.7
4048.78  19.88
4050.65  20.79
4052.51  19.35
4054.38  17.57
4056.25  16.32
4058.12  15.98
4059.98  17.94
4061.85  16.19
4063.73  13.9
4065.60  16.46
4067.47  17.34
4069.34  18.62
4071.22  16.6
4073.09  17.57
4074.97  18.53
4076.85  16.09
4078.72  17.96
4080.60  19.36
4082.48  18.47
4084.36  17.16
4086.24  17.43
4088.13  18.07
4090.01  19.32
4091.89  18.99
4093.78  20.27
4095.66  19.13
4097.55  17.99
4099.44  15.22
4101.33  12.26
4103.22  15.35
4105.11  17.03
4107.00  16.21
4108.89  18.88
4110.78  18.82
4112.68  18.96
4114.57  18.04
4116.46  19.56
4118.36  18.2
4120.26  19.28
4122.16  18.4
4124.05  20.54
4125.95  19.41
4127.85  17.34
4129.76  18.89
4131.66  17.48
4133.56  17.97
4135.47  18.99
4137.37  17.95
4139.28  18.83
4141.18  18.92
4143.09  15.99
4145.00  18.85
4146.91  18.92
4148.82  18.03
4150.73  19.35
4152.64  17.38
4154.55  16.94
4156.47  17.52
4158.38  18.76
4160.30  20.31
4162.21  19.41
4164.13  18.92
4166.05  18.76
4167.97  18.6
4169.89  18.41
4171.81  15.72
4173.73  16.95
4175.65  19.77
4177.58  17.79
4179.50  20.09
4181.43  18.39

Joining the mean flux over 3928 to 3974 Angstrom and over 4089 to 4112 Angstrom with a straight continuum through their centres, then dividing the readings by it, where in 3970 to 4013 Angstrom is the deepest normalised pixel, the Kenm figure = 3971.22 Angstrom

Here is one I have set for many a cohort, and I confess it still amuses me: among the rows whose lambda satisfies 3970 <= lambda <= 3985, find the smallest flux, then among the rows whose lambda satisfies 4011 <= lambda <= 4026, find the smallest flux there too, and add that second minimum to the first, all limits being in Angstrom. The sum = 22.0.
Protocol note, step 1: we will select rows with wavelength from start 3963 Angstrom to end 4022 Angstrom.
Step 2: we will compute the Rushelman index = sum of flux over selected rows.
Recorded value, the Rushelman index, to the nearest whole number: 498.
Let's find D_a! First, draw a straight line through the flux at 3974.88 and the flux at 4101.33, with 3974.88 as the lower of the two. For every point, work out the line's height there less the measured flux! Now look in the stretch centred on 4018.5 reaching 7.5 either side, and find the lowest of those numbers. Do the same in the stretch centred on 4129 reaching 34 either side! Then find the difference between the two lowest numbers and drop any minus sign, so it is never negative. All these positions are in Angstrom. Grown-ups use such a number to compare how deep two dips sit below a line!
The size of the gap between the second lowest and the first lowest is 1.6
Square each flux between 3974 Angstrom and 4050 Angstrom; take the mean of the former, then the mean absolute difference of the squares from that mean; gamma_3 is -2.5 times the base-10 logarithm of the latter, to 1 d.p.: -4.2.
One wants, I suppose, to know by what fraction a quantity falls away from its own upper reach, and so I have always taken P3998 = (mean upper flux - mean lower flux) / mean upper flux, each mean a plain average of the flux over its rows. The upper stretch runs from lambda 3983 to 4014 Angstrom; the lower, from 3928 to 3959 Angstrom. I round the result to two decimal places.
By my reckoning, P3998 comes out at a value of 0.44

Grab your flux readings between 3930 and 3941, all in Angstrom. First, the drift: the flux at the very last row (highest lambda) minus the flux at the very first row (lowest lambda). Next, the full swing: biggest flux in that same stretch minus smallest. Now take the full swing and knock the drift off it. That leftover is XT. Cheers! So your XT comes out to 2.1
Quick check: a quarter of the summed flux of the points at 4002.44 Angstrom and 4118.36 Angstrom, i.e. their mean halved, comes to 9.4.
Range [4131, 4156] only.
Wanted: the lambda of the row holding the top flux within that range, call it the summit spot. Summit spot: 4150.73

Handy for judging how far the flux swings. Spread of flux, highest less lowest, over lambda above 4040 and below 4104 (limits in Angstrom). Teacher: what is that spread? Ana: 8.5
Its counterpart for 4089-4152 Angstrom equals 8.3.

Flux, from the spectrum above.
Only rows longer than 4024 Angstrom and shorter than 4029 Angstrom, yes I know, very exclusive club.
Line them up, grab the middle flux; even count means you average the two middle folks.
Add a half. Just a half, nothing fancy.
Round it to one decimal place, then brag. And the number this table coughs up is 18.1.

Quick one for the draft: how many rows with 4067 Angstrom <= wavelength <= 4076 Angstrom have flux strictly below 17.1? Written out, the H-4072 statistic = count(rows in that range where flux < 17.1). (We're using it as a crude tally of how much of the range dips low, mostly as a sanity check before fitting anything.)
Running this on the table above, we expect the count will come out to 1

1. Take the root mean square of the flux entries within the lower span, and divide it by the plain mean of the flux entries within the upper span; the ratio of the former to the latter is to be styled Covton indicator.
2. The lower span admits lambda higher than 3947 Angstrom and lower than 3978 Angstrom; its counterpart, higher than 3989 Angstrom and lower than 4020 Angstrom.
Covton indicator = 0.67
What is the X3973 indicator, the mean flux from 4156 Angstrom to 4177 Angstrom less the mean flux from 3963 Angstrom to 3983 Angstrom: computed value 8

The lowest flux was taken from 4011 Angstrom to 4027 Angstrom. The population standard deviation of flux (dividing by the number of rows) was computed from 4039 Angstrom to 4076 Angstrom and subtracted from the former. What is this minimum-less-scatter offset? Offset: 14.7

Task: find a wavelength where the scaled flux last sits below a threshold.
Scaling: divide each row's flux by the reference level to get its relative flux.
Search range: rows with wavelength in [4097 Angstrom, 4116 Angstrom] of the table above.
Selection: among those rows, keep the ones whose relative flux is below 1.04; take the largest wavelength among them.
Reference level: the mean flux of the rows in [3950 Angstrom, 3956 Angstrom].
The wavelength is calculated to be 4103.22 Angstrom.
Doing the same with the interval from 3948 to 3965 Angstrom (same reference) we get 3963.92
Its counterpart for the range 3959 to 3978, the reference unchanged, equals 3974.88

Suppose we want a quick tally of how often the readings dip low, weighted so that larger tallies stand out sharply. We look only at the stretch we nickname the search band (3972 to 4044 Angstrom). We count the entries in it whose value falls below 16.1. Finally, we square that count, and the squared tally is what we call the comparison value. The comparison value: 81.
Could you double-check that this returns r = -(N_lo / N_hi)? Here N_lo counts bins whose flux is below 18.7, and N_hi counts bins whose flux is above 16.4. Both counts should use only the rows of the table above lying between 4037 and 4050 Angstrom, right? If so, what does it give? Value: -1.00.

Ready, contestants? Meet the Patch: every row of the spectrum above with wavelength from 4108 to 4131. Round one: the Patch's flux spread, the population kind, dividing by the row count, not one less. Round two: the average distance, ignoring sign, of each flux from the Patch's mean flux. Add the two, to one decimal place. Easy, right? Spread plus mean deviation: 1.4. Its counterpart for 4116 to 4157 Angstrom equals 1.8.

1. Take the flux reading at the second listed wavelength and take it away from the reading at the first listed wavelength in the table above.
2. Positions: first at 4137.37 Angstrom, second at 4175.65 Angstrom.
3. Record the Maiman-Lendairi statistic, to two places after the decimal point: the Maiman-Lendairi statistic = -1.82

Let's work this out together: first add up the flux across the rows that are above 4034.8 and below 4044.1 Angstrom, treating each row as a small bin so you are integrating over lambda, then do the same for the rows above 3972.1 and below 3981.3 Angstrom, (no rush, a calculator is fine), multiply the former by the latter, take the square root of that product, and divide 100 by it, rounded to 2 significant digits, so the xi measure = 0.66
